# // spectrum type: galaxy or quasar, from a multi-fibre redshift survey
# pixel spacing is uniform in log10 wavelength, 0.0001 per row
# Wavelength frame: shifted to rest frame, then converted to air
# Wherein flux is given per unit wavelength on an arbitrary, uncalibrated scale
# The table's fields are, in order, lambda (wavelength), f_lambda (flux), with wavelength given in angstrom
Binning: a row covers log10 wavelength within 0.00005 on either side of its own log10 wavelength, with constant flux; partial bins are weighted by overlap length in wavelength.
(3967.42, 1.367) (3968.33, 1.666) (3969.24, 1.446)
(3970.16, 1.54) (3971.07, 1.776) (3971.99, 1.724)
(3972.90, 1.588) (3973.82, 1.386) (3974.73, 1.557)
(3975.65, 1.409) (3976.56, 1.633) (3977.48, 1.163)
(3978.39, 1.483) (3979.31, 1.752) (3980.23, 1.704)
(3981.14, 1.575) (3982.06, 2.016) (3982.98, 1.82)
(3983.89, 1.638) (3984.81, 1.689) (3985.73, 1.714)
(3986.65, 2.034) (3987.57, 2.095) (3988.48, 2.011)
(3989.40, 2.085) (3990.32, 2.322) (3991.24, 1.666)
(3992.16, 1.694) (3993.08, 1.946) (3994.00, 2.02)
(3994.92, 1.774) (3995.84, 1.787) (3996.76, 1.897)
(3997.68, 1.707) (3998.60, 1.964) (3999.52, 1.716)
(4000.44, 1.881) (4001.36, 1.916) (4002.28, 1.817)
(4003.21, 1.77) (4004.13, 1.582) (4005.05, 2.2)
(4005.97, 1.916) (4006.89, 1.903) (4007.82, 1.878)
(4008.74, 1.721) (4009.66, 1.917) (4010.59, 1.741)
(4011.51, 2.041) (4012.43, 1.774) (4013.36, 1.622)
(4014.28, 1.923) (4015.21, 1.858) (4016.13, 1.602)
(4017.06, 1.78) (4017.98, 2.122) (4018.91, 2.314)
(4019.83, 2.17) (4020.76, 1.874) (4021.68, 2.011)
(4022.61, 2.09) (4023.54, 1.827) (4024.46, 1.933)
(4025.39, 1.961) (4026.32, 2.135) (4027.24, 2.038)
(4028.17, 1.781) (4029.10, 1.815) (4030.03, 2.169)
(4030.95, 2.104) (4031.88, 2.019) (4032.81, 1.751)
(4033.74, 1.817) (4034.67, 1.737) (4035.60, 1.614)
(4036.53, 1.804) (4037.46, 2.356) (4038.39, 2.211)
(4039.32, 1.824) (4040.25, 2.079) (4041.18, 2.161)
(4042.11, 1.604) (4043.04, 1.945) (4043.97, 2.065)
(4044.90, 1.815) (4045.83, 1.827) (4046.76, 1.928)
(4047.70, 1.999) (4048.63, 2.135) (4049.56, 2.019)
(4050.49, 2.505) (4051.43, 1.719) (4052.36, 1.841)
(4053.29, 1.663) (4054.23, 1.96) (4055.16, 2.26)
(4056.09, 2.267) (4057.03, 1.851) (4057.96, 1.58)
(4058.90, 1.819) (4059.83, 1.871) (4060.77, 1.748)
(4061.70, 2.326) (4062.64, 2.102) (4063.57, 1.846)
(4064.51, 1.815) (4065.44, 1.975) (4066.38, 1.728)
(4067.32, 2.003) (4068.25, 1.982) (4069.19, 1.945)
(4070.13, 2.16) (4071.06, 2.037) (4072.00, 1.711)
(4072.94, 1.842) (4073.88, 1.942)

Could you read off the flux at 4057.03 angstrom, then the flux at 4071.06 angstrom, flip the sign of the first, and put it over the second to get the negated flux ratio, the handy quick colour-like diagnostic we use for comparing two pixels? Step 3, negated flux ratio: -0.91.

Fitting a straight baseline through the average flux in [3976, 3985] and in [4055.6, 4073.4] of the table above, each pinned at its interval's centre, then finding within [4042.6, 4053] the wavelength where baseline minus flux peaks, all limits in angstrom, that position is 4051.43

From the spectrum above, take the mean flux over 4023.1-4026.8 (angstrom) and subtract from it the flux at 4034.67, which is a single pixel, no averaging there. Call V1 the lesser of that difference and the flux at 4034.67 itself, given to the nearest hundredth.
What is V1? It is 0.23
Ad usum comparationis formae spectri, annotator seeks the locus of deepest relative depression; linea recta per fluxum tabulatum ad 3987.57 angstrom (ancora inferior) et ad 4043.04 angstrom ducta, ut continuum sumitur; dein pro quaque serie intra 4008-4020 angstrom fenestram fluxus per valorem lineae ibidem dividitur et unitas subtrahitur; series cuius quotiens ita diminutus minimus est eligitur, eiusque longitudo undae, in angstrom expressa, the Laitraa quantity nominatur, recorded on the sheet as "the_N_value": 4016.13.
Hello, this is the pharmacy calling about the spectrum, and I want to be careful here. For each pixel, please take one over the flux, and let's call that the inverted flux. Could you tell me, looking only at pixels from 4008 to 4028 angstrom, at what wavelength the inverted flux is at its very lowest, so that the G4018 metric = 4018.91 angstrom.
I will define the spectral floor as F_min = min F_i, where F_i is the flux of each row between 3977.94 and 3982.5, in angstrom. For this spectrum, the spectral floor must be 1.483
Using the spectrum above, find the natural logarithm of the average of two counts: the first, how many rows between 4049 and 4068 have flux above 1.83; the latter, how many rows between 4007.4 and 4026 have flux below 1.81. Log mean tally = 2.25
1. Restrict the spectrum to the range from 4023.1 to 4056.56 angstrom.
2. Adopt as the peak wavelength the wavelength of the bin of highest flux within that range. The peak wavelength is 4050.49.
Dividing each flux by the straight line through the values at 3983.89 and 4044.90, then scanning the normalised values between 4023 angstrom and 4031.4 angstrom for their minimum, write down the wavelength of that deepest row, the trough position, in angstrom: 4028.17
